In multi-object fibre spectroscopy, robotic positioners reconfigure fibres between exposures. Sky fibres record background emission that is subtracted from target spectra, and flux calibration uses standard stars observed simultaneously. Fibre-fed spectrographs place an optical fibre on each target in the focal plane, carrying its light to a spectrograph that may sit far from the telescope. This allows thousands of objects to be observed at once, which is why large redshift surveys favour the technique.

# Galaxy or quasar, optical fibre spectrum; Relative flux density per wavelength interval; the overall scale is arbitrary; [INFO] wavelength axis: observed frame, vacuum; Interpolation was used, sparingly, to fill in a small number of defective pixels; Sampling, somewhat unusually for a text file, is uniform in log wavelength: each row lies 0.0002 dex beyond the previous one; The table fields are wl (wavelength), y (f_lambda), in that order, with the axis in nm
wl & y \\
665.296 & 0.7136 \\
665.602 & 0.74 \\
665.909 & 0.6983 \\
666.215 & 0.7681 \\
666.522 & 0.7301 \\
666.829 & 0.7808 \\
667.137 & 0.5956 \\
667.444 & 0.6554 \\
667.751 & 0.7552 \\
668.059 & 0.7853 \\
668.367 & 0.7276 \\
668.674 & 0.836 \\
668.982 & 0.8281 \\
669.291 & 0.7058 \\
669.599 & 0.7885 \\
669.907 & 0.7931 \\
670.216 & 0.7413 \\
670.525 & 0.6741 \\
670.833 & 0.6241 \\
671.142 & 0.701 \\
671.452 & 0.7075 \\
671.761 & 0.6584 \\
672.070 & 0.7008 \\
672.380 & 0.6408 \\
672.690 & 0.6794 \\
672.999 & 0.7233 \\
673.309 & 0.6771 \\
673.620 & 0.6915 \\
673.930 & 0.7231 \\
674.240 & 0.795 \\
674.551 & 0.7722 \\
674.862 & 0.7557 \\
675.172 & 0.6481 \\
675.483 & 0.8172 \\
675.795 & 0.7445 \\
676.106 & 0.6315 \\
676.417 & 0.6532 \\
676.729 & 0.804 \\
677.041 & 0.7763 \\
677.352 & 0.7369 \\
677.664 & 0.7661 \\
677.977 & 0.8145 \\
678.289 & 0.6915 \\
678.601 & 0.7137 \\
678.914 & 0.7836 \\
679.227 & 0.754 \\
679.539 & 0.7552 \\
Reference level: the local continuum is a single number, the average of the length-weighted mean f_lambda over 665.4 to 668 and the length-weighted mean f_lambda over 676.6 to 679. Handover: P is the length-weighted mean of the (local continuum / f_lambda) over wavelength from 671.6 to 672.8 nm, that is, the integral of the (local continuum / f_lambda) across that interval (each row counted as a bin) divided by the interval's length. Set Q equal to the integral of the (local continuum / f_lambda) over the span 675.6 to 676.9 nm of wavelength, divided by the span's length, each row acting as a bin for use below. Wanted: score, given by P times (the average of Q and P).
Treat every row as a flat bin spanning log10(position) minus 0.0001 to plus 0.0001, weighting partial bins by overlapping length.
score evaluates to 1.19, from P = 1.10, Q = 1.05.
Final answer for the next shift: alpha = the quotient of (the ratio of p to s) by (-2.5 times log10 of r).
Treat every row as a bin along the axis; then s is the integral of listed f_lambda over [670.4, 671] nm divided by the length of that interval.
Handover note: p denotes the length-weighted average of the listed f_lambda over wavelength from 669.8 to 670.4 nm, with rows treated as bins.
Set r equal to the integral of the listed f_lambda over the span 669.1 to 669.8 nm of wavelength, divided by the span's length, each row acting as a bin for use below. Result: 3.8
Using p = 0.760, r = 0.754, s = 0.650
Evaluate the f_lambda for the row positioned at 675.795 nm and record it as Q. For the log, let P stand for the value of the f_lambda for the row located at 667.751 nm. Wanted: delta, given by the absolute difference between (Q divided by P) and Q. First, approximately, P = 0.7552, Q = 0.7445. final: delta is 0.24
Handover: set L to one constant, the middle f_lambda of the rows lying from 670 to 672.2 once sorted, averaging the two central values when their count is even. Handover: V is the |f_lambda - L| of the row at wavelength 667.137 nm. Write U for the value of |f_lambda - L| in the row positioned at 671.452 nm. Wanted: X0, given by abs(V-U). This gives 0.0985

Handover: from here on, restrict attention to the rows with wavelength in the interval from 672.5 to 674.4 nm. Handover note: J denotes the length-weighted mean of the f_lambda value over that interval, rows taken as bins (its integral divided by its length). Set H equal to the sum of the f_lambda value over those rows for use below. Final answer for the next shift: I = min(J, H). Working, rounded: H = 4.29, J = 0.714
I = 0.714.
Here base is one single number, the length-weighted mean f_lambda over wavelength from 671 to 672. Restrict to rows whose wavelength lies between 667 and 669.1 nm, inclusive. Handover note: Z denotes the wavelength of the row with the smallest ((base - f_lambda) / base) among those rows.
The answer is 668.674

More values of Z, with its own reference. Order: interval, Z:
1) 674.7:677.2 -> 675.483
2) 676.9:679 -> 677.977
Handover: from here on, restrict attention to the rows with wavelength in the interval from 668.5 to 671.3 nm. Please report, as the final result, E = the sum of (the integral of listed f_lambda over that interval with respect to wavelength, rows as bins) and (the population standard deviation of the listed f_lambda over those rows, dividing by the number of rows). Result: 2.2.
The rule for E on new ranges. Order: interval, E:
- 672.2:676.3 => 3.0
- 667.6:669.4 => 1.4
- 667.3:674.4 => 5.2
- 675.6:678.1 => 1.9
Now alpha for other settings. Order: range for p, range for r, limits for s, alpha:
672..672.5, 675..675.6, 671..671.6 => 2.8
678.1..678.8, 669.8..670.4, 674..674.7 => 3.1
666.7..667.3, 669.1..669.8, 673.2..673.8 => 3.3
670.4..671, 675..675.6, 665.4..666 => 2.6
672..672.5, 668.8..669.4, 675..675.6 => 3.3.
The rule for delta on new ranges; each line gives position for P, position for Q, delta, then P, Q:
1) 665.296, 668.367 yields 0.29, 0.7136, 0.7276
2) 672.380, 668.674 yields 0.47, 0.6408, 0.836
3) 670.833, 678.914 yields 0.47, 0.6241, 0.7836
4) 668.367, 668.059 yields 0.29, 0.7276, 0.7853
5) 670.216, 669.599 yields 0.28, 0.7413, 0.7885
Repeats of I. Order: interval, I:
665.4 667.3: 0.718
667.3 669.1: 0.764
